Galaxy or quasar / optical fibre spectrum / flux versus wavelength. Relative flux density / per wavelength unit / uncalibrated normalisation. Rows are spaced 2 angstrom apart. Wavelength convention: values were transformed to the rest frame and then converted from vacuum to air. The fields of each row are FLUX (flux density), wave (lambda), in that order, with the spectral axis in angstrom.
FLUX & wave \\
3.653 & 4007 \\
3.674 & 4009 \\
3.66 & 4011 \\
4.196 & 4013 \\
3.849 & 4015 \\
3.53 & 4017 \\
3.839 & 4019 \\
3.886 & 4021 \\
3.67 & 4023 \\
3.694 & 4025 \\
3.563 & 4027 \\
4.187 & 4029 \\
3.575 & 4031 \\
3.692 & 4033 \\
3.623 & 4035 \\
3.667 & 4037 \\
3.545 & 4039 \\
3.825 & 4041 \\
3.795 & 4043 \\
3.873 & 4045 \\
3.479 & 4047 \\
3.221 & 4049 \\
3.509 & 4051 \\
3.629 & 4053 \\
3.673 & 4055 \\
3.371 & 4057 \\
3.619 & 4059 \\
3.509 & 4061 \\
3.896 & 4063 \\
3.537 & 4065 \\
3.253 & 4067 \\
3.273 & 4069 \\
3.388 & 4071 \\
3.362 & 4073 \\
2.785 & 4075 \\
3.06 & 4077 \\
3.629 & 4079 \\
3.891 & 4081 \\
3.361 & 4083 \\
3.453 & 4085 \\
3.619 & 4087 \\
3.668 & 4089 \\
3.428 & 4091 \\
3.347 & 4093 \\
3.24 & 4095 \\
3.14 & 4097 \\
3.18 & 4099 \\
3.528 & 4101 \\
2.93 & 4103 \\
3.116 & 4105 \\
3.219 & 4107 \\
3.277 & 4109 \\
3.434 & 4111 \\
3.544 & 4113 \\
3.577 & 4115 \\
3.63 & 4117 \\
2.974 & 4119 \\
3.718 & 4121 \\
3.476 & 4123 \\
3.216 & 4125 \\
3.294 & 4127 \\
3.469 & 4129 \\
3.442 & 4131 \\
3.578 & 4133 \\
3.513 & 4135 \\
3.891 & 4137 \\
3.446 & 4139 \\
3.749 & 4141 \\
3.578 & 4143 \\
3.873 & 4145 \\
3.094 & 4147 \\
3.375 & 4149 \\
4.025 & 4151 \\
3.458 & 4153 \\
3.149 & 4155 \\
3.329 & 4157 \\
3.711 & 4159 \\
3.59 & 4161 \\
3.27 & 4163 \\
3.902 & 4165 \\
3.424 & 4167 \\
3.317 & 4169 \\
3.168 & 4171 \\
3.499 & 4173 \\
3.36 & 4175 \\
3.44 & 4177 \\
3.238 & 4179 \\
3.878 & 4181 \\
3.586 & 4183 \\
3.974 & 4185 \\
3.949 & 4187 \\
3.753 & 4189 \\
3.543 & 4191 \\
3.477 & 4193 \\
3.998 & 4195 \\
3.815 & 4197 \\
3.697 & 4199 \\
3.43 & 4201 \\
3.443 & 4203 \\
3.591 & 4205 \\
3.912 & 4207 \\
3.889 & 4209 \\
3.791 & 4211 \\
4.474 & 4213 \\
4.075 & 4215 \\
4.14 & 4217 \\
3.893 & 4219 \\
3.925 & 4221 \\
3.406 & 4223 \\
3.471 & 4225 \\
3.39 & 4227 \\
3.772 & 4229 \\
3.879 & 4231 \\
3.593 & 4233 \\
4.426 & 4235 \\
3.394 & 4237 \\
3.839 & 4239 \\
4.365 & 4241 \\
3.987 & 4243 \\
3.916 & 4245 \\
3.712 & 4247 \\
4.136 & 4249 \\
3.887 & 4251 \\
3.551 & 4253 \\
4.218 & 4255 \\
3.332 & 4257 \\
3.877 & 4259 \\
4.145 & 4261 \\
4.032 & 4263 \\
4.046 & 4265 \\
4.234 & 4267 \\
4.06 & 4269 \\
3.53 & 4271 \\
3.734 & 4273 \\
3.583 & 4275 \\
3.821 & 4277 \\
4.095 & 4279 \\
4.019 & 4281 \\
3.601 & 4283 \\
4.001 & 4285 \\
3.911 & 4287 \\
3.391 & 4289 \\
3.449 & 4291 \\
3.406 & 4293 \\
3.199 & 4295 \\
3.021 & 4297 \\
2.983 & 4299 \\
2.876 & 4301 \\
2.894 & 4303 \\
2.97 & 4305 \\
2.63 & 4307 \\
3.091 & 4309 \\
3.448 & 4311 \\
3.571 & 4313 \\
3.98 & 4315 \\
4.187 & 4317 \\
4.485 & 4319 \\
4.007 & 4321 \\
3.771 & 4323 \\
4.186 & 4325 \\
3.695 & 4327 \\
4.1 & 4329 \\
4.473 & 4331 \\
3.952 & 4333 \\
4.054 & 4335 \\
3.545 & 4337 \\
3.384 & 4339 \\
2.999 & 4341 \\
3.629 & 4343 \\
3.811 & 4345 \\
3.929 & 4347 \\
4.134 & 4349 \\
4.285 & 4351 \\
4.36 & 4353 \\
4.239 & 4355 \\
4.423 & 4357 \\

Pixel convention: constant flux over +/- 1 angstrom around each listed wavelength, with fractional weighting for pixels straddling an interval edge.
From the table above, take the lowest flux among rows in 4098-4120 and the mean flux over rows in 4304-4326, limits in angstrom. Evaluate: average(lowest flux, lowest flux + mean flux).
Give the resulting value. 4.76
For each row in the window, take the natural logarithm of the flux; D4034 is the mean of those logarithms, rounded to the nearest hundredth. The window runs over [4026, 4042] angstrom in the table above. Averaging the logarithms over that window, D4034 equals 1.31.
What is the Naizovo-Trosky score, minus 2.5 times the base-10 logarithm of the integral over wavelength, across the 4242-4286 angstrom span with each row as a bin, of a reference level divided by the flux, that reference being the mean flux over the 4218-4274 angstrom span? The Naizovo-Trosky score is -4.10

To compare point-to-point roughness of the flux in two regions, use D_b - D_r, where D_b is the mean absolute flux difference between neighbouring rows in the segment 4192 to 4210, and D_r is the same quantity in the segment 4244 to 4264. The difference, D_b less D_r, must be -0.21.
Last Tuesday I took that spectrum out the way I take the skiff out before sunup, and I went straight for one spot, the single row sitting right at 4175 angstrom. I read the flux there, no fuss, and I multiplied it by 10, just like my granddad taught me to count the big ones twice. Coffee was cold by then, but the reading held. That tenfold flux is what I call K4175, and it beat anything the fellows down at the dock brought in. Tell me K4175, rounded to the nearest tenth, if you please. 33.6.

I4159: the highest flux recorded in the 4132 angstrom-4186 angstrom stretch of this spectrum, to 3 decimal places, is 4.025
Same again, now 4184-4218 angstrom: 4.474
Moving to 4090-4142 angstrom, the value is 3.891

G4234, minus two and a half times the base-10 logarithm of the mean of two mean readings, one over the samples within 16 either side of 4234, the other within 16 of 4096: -1.39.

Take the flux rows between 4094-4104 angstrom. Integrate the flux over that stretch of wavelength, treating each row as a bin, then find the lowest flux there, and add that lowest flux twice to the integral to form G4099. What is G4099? 38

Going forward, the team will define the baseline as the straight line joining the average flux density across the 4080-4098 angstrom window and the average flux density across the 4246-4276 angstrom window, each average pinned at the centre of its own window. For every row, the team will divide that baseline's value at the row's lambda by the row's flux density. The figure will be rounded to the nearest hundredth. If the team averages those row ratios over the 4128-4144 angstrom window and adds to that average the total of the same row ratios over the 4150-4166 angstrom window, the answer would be 9.21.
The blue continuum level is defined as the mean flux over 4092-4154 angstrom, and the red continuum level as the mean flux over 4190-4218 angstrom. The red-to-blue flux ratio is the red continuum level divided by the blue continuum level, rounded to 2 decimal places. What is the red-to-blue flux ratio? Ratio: 1.11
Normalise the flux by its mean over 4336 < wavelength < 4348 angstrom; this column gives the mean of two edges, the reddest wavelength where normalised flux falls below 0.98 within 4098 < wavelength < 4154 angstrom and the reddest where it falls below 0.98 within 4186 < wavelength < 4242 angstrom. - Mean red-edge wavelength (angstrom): 4195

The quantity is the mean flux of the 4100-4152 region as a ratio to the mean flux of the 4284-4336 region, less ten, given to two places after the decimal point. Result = -9.04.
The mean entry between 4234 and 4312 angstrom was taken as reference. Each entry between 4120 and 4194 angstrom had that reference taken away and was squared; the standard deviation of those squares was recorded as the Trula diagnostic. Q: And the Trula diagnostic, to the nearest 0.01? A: 0.08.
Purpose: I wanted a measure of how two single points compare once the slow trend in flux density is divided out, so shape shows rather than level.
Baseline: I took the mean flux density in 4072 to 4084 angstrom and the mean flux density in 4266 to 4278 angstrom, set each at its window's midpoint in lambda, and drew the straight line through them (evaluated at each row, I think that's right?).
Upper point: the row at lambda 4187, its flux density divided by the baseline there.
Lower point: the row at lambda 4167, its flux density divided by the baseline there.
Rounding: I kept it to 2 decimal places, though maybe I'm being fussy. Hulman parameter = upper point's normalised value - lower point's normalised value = 0.13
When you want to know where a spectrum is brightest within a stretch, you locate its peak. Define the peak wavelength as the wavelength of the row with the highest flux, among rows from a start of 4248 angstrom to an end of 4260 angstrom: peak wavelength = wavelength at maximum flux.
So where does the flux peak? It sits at 4255 angstrom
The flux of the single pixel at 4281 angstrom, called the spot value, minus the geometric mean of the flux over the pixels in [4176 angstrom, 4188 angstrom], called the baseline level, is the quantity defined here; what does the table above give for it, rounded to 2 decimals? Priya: 0.35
